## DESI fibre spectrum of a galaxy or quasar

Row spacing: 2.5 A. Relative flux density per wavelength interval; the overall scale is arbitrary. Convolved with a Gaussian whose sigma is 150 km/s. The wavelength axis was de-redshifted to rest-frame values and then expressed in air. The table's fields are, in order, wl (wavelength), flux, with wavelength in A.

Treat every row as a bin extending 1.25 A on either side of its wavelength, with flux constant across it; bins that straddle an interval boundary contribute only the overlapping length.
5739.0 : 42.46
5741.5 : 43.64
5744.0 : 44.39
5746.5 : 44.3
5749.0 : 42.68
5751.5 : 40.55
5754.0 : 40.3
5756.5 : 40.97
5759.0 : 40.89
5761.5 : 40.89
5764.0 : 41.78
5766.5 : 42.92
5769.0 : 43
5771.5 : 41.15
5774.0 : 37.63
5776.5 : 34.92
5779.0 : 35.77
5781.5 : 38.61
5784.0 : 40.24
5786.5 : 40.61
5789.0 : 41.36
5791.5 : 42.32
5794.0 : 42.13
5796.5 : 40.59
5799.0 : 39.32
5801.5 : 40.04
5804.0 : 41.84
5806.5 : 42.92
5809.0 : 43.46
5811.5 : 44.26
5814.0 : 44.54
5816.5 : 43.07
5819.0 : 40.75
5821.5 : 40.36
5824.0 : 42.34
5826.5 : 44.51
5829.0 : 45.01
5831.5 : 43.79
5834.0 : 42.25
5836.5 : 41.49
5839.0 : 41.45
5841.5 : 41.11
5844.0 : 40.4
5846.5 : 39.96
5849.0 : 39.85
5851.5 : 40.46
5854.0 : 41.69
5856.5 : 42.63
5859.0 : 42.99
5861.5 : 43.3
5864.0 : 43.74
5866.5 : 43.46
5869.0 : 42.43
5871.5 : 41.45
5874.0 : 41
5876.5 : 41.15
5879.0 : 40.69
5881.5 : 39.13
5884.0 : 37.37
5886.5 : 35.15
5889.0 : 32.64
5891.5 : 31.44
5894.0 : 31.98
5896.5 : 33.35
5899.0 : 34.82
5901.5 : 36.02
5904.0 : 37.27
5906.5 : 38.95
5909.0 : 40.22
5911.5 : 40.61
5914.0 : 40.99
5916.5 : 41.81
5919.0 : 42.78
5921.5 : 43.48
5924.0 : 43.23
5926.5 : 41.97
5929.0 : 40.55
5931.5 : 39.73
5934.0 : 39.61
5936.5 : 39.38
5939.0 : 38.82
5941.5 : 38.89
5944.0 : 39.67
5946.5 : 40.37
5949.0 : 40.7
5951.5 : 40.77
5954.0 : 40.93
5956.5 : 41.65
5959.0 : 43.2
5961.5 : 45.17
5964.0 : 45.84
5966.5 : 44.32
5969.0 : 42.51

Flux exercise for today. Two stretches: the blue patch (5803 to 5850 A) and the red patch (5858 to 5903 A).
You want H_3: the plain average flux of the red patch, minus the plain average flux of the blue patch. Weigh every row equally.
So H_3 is -4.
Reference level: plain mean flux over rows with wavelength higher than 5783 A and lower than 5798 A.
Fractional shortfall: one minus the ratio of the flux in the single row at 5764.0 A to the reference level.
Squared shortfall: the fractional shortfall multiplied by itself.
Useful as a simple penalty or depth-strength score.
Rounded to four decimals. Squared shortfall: 0.0002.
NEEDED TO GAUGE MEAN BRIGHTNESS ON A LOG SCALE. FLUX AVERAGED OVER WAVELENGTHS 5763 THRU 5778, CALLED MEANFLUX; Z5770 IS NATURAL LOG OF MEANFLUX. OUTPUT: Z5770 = 3.69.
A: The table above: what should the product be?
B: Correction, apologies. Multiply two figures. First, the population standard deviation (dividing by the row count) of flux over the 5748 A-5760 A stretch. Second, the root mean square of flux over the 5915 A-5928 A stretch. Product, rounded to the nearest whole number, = 36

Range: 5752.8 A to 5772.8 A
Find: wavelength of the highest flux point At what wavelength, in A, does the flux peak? 5769.0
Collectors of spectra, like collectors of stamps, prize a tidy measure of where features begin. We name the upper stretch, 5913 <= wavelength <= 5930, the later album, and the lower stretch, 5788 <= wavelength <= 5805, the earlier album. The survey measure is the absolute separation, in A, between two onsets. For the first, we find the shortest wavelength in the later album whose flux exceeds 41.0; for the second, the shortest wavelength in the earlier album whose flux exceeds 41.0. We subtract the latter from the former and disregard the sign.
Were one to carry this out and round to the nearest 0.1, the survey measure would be 127.5 A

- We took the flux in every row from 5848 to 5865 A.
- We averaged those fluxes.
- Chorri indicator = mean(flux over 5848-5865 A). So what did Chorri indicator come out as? 42.1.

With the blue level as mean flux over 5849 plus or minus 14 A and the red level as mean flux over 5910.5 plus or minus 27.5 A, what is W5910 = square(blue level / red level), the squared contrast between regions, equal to 1.17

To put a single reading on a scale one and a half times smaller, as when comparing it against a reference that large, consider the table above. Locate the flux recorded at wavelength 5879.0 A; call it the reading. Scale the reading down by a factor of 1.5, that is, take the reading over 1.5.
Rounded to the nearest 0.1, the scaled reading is 27.1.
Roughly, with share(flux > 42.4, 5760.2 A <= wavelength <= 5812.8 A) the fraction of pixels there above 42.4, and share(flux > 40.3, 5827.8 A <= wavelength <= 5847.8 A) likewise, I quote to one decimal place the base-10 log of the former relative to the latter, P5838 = -0.6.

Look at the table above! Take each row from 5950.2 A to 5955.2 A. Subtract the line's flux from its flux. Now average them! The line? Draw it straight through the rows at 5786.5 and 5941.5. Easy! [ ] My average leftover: 2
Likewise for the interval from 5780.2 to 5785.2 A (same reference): -1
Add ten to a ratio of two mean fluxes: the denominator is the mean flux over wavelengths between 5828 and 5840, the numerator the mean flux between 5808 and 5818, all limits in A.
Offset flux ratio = 11.0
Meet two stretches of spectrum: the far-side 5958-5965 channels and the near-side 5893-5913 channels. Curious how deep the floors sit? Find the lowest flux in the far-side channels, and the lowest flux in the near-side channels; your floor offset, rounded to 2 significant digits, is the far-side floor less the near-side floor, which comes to 11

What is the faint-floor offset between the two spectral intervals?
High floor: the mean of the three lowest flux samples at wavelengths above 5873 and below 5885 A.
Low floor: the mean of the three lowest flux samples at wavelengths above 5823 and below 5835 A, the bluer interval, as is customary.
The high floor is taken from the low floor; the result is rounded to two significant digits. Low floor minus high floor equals 3.7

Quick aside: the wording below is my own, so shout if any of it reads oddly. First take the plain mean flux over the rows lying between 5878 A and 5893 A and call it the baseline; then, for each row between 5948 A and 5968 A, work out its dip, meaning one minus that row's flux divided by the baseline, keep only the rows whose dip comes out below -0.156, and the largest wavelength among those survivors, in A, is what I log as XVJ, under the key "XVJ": 5966.5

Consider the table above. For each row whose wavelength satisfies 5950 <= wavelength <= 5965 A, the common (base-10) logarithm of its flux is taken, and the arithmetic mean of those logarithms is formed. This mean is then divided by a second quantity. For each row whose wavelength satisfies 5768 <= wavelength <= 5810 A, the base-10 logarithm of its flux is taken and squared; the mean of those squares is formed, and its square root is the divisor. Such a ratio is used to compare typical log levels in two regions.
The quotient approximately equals 1.02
